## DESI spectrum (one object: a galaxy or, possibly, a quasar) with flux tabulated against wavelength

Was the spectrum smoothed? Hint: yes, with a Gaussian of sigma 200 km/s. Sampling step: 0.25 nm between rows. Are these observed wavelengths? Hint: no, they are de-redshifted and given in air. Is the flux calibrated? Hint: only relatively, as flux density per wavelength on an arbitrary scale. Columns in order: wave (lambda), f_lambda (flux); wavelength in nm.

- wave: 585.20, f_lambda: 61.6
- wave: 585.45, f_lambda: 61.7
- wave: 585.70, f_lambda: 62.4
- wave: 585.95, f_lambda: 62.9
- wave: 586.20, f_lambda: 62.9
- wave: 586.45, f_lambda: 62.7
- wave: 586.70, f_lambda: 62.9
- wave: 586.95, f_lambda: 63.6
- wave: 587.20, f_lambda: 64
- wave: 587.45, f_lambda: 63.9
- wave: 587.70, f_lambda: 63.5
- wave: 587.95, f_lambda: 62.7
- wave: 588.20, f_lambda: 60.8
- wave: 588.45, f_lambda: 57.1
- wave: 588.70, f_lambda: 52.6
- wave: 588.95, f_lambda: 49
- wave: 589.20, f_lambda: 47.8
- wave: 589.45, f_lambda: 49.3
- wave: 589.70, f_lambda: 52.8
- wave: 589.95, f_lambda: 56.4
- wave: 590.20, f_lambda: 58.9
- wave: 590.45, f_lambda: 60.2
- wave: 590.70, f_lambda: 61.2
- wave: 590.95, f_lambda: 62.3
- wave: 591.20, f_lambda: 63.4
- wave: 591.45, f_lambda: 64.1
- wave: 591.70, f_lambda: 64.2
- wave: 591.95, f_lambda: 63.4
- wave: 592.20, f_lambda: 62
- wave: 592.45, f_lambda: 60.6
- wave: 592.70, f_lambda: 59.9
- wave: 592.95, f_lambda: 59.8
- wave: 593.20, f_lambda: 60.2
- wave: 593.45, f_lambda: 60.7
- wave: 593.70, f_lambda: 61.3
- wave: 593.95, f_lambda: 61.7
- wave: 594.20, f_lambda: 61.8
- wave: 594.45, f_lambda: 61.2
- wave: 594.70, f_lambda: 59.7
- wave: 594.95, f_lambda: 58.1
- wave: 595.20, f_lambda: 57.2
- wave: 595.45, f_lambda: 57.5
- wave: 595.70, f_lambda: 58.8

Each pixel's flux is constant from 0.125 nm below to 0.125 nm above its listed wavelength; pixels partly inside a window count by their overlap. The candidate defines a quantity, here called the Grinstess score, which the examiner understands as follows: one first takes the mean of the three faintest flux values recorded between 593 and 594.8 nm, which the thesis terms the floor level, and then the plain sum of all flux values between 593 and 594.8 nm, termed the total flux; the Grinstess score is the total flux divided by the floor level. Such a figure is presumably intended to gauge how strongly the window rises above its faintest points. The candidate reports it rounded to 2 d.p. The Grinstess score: 7.09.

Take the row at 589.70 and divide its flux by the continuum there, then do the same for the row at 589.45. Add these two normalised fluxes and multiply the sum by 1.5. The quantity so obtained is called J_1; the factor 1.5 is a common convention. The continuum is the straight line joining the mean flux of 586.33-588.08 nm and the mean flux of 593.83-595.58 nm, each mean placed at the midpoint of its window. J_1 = 2.46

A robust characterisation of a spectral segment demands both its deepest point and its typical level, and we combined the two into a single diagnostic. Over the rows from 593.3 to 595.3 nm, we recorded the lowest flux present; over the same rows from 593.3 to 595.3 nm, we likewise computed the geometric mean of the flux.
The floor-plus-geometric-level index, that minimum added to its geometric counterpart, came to 117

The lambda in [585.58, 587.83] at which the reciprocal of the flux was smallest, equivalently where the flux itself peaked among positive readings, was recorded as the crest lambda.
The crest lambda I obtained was 587.20 nm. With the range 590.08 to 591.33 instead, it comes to 591.20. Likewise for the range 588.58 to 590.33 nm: 590.20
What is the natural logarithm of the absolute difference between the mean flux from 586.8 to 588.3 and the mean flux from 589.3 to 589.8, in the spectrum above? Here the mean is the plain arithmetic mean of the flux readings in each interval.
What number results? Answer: 2.5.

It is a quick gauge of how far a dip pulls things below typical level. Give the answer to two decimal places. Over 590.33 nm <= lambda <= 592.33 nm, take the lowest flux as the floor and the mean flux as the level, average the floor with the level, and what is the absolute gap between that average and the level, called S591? 1.20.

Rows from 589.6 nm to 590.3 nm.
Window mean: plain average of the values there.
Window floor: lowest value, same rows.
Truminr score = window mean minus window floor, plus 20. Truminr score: 23.2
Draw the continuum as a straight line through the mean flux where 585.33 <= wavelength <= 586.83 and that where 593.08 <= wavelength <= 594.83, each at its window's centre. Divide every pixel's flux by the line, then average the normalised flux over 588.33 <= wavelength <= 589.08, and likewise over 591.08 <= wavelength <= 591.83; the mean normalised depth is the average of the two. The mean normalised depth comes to 0.946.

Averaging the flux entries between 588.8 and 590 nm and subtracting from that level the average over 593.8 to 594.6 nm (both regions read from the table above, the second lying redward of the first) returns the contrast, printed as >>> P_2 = -11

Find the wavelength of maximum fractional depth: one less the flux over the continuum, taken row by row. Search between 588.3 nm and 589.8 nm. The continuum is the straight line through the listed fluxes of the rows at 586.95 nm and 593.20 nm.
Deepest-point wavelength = 589.20 nm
